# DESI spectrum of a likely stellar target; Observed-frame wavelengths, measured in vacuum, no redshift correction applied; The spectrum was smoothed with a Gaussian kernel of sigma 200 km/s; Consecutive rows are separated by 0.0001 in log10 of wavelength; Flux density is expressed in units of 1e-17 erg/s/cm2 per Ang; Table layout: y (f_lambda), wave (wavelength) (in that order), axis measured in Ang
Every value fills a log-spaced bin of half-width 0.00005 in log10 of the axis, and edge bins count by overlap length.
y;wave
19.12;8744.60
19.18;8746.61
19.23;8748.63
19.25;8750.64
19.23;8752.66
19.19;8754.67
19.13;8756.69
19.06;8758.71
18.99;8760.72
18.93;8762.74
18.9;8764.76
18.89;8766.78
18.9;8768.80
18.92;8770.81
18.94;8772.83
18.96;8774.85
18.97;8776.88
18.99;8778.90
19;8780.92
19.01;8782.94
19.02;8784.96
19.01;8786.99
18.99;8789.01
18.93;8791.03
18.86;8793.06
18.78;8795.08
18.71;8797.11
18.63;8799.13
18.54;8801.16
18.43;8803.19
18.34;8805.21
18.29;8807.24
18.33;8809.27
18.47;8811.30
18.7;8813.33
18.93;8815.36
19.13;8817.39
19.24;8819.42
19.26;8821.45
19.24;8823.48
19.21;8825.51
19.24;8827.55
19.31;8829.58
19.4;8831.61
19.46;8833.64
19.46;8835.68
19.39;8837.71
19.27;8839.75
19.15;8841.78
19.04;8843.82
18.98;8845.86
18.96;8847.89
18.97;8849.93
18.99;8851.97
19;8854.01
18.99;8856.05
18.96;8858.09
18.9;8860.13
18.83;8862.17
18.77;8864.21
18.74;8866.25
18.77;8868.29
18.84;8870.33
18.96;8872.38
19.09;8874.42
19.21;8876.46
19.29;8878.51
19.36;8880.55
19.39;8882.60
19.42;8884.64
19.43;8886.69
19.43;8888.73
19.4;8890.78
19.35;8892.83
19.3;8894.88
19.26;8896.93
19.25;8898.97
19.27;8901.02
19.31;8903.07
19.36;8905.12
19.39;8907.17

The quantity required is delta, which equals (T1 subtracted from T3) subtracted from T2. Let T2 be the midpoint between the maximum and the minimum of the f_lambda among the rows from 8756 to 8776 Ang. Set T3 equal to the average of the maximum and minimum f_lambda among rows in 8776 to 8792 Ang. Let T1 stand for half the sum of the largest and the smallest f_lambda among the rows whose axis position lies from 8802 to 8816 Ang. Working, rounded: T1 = 18.6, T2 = 19.0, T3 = 19.0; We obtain 18.6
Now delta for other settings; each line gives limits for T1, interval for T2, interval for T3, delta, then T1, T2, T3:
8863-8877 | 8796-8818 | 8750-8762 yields 18.6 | 19.0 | 18.7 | 19.1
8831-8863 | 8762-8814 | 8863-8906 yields 18.7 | 19.1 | 18.7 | 19.1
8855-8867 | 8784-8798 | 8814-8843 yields 18.5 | 18.9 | 18.9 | 19.2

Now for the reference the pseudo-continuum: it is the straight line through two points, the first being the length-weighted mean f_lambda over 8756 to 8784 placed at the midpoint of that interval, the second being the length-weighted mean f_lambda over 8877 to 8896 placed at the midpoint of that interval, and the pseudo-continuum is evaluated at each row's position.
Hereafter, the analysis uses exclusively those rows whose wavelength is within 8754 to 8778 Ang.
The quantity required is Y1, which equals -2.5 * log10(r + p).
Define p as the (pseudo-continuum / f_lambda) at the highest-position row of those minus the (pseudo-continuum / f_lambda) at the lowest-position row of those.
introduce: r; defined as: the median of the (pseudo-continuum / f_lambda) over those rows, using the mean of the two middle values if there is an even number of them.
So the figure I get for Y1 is -0.02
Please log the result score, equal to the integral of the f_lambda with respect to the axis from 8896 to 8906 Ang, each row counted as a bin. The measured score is 193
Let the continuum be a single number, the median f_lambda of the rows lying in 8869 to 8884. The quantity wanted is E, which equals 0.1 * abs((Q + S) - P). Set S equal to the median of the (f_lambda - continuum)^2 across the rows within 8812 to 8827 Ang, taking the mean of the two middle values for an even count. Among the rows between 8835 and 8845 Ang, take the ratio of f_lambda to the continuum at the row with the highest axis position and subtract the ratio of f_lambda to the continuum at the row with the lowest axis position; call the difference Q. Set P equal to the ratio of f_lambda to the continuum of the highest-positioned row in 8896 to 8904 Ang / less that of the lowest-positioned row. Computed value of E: 0.0022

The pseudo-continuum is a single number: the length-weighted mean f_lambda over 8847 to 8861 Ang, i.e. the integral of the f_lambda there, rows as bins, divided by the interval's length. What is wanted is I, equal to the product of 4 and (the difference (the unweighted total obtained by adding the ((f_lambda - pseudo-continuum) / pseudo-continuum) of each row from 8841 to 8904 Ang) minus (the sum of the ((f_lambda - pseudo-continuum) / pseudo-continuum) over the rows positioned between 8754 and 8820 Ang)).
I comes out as 1.8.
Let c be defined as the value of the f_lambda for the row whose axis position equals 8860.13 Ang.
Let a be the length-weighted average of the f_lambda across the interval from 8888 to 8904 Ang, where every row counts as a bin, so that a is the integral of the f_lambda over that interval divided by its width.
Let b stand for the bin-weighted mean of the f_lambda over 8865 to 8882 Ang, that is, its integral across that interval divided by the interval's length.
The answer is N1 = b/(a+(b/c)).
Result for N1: 0.937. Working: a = 19.3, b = 19.04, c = 18.9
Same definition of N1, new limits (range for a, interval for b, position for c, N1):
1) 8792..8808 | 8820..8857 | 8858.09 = 0.979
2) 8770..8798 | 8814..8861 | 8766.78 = 0.960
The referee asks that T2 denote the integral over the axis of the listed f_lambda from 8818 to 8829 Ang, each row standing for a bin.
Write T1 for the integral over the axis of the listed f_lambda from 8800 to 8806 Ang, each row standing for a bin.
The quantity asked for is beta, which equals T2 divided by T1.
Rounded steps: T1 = 111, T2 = 212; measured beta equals 1.9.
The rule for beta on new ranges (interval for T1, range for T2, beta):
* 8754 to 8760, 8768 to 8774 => 1.0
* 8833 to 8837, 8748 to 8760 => 3.0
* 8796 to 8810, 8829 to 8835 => 0.5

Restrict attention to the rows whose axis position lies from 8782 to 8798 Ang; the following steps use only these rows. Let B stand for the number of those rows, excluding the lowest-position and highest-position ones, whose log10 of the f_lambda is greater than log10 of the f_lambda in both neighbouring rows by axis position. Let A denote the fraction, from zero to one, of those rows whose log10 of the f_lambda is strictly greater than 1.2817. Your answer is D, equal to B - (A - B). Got 2.0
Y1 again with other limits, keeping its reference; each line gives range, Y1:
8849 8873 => -0.03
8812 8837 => 0.05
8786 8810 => -0.07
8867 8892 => 0.03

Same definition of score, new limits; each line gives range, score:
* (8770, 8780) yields 189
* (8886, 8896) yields 194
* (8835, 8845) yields 192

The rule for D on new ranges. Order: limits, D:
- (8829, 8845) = -0.9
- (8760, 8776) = 0.0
